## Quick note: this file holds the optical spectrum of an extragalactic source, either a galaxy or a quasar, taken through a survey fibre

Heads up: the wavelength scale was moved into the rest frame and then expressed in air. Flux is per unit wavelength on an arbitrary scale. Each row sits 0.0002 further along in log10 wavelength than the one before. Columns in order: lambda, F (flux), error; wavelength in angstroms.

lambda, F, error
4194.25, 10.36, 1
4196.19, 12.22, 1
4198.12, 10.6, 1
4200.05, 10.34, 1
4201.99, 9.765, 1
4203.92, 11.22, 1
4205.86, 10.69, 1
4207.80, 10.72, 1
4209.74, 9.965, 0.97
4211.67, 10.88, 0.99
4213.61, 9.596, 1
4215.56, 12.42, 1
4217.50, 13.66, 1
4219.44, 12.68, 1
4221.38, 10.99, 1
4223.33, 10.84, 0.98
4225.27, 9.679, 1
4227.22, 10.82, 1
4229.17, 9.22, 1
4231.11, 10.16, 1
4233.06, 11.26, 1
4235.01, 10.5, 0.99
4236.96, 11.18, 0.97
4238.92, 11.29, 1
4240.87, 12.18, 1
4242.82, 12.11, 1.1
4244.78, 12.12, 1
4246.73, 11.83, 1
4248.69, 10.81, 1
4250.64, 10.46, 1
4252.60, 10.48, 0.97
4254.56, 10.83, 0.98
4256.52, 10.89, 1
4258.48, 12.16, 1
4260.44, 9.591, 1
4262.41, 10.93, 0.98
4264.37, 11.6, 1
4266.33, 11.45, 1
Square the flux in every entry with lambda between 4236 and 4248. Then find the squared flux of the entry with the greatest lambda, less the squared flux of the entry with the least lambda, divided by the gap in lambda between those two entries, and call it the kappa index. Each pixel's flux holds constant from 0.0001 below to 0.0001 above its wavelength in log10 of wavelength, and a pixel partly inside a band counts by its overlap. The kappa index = 1.5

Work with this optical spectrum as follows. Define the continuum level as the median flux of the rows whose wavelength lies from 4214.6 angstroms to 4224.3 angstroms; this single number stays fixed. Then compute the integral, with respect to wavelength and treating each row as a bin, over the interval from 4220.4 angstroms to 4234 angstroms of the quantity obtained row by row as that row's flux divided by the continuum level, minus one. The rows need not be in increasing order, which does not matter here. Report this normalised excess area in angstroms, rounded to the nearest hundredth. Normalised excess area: -2.19 angstroms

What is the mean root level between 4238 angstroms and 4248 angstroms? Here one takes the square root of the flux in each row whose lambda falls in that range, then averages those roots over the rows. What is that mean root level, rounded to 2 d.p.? 3.45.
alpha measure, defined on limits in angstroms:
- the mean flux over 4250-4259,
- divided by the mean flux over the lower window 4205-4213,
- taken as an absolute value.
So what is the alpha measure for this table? 1.04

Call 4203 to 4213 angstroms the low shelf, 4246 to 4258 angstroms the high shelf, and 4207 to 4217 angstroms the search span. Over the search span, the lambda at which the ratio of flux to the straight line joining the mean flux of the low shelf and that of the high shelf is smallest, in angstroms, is 4213.61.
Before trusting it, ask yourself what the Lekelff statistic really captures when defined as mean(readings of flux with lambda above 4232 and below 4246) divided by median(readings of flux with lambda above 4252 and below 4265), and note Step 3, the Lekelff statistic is 1.06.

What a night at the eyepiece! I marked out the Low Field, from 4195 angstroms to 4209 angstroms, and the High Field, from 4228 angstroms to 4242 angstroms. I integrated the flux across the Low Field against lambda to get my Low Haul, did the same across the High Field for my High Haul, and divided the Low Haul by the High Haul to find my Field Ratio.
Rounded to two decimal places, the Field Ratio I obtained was 0.99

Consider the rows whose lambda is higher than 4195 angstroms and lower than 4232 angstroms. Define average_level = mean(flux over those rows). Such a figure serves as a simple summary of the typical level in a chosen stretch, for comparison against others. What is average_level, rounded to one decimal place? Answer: 10.9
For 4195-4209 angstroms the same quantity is 10.8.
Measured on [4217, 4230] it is 11.1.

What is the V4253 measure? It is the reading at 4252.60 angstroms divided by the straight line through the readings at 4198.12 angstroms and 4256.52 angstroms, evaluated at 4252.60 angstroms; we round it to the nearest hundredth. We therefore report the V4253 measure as 0.96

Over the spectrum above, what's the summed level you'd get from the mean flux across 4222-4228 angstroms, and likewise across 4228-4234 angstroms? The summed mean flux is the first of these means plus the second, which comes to 20.7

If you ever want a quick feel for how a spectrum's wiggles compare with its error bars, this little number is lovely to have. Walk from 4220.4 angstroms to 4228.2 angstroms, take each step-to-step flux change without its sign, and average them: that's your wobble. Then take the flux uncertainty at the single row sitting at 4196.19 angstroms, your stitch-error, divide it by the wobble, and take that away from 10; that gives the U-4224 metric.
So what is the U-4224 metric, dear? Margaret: 8.8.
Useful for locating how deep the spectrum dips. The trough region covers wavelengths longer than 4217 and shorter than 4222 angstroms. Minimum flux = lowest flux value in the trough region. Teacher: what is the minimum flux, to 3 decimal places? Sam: 10.990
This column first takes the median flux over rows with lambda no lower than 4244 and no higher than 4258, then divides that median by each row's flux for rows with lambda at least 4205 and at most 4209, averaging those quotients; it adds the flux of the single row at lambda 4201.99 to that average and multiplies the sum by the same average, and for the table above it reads 10.9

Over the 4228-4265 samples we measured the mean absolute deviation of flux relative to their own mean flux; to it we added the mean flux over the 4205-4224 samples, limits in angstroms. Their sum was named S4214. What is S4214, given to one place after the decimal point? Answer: 11.9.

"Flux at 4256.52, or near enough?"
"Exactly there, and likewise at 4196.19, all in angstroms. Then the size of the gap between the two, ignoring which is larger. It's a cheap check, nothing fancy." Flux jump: 1.33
